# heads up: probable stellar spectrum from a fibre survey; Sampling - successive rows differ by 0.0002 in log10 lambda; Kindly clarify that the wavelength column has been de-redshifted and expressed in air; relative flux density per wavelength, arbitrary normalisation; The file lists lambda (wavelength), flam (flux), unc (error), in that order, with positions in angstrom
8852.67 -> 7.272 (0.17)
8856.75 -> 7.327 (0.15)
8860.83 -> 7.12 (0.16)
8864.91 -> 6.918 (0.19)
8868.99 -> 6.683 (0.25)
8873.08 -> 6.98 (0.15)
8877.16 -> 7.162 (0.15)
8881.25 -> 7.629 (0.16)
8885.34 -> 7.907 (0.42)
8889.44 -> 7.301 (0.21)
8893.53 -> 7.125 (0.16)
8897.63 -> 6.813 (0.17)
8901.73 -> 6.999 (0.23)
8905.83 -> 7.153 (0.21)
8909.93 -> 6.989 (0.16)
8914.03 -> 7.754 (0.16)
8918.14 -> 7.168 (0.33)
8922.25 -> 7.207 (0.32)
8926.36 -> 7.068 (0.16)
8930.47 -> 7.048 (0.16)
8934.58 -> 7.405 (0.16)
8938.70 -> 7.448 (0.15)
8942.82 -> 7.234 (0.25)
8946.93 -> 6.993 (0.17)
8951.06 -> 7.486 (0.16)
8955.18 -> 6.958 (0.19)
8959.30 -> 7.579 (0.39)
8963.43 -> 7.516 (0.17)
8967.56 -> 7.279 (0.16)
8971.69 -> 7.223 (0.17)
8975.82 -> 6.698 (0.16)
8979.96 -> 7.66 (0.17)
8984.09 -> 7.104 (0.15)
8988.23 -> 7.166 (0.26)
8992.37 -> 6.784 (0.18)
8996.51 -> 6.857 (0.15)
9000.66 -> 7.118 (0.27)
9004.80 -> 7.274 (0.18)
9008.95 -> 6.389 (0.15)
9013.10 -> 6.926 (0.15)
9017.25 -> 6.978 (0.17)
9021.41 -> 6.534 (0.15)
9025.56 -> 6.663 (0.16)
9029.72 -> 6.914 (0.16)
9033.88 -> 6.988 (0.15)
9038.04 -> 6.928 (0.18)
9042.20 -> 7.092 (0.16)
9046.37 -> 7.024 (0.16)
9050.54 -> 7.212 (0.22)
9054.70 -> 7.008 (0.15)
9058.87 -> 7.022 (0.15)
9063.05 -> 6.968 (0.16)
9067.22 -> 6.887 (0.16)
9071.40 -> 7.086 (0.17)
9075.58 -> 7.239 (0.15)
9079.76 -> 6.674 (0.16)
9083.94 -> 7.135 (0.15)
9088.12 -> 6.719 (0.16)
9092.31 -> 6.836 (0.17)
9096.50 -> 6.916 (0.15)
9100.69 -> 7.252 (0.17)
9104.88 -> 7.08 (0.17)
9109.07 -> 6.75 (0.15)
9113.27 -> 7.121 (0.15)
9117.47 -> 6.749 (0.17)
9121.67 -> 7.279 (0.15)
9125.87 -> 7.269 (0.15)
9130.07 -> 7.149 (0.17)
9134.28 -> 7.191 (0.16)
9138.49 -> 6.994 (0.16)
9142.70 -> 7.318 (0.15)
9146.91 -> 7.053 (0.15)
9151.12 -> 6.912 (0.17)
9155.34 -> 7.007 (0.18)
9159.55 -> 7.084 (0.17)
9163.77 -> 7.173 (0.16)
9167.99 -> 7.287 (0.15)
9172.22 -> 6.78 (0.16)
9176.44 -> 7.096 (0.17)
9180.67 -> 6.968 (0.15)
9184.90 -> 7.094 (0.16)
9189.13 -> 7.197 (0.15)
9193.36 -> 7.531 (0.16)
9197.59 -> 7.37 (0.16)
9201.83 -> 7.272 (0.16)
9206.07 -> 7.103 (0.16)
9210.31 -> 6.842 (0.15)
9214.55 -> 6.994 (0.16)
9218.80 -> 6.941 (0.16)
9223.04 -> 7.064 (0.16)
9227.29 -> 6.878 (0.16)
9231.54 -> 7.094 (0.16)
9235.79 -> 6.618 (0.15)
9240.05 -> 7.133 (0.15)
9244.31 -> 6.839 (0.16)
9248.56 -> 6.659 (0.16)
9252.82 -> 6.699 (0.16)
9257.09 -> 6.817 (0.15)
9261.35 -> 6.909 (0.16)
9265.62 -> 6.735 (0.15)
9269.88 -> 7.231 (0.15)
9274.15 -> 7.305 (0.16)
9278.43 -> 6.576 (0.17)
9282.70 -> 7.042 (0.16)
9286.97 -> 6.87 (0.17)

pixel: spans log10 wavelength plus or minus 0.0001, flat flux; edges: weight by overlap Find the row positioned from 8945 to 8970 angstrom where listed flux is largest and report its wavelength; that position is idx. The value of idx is 8959.30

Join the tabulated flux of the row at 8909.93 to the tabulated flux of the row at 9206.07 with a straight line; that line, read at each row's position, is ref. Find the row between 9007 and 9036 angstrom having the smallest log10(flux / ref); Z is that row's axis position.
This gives 9008.95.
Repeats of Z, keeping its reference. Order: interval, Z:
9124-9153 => 9151.12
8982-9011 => 9008.95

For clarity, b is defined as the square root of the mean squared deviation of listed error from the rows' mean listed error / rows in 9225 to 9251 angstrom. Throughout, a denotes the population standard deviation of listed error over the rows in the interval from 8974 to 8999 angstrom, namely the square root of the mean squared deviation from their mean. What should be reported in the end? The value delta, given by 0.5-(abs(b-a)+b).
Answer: 0.462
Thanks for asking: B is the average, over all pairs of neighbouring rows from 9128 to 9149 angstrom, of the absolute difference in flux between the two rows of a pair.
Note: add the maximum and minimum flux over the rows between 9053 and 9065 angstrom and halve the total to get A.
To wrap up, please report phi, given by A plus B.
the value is 7.20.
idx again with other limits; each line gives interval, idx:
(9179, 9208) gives 9193.36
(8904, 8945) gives 8914.03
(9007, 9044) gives 9042.20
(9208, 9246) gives 9240.05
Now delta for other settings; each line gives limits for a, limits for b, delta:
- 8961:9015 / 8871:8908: 0.378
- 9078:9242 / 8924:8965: 0.368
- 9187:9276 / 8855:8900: 0.352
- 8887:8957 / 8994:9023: 0.446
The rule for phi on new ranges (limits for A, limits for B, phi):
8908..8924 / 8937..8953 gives 7.69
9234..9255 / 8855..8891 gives 7.18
